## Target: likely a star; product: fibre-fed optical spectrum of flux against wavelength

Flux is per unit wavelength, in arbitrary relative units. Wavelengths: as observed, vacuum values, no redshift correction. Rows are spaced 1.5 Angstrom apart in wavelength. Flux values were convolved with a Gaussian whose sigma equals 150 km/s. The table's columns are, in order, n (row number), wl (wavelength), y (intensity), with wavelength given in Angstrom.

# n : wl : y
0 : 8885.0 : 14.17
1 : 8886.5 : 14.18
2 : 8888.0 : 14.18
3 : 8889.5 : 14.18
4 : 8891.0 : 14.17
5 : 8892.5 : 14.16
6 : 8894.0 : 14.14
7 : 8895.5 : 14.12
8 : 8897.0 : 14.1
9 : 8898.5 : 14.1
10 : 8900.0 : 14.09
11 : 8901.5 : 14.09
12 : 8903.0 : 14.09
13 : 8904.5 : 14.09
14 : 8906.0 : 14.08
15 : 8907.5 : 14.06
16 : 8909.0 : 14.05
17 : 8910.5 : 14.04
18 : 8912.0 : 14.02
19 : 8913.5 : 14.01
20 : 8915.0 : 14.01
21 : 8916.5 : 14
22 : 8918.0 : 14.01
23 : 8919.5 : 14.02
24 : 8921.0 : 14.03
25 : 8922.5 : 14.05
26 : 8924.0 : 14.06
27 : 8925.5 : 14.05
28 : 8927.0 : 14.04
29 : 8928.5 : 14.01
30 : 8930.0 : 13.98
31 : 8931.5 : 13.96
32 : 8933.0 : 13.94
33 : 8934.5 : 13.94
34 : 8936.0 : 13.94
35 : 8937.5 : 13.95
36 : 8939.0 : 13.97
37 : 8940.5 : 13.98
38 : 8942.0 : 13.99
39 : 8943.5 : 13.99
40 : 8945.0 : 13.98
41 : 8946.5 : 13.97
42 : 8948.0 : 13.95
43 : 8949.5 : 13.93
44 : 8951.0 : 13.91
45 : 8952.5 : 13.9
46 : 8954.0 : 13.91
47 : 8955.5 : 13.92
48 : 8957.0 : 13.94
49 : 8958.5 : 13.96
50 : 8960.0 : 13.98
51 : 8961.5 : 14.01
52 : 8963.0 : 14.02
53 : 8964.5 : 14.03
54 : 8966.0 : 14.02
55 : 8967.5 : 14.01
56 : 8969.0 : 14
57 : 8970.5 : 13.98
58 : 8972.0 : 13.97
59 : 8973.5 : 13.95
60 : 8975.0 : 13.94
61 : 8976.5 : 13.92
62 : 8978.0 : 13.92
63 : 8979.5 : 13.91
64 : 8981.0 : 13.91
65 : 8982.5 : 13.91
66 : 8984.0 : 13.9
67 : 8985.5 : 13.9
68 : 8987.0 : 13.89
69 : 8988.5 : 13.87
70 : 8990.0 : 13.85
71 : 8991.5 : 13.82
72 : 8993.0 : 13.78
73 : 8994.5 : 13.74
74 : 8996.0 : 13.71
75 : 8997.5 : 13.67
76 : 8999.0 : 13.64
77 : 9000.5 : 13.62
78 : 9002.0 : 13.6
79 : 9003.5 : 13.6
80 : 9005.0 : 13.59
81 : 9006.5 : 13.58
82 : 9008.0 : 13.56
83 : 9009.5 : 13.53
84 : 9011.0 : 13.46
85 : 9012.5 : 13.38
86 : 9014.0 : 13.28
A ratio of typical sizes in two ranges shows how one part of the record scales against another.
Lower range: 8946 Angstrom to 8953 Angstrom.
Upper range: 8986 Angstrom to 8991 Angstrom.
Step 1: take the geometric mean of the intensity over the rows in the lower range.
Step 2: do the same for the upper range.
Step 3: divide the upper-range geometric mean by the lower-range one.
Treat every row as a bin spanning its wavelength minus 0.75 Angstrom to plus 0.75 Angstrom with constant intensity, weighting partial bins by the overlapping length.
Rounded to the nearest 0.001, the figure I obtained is 0.996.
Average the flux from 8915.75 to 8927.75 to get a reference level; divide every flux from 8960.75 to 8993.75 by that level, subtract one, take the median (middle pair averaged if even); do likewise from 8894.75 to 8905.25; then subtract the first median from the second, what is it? 0.012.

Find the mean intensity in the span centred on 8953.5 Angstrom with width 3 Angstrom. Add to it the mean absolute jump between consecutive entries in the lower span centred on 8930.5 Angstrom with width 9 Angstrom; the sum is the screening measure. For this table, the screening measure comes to 13.93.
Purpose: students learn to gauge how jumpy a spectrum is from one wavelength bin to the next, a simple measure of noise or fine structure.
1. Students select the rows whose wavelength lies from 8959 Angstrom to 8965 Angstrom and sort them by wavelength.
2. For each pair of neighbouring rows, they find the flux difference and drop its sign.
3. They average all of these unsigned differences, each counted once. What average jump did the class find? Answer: 0.0167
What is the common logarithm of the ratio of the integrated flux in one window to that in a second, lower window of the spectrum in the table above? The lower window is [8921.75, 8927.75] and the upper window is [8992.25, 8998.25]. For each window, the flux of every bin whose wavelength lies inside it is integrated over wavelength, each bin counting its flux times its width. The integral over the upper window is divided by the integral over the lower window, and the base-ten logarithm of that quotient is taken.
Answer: -0.0102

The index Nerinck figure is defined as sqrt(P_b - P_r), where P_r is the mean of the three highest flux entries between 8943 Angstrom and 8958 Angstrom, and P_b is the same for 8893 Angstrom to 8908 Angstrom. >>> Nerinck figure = 0.37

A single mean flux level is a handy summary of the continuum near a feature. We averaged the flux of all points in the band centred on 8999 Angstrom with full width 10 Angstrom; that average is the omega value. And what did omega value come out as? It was 13.65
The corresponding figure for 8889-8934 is 14.06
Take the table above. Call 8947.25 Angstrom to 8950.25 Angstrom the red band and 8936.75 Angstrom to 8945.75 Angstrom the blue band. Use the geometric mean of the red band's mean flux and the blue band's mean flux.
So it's 14.0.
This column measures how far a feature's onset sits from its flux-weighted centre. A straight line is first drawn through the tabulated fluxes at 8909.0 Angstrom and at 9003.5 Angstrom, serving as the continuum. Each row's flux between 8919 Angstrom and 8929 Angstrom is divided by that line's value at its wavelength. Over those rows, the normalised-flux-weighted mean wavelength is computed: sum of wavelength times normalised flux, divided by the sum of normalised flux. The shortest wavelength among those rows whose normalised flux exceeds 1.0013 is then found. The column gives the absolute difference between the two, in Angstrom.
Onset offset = 4.5 Angstrom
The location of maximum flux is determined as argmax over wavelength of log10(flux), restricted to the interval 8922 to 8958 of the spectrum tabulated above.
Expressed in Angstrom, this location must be 8924.0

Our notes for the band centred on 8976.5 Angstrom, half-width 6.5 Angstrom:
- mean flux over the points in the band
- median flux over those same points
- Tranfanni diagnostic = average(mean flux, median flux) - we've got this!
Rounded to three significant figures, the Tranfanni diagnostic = 13.9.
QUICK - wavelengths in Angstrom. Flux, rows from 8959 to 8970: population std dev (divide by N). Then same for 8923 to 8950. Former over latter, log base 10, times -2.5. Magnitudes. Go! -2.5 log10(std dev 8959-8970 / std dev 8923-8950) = 0.99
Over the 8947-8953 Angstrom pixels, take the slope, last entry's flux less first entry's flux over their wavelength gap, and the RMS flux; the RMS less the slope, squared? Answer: 194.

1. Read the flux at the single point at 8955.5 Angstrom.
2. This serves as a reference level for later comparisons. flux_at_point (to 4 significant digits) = 13.92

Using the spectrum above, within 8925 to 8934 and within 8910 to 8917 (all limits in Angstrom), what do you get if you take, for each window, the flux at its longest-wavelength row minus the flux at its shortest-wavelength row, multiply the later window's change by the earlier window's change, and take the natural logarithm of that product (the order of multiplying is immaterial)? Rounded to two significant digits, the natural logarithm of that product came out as -5.4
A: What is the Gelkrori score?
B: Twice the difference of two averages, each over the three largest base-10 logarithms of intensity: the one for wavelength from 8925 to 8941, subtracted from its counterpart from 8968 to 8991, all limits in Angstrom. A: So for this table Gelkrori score -0.003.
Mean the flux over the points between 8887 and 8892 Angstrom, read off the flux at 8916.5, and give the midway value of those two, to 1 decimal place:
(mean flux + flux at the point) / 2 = 14.1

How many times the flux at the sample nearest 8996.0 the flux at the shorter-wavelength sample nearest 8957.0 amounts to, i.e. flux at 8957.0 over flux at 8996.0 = 1.02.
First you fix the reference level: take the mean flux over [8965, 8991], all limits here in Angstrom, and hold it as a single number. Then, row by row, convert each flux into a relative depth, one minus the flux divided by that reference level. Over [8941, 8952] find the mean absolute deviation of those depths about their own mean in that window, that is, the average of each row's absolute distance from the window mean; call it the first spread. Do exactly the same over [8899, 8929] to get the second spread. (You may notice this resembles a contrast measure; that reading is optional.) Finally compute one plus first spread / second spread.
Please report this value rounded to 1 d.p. 2.0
